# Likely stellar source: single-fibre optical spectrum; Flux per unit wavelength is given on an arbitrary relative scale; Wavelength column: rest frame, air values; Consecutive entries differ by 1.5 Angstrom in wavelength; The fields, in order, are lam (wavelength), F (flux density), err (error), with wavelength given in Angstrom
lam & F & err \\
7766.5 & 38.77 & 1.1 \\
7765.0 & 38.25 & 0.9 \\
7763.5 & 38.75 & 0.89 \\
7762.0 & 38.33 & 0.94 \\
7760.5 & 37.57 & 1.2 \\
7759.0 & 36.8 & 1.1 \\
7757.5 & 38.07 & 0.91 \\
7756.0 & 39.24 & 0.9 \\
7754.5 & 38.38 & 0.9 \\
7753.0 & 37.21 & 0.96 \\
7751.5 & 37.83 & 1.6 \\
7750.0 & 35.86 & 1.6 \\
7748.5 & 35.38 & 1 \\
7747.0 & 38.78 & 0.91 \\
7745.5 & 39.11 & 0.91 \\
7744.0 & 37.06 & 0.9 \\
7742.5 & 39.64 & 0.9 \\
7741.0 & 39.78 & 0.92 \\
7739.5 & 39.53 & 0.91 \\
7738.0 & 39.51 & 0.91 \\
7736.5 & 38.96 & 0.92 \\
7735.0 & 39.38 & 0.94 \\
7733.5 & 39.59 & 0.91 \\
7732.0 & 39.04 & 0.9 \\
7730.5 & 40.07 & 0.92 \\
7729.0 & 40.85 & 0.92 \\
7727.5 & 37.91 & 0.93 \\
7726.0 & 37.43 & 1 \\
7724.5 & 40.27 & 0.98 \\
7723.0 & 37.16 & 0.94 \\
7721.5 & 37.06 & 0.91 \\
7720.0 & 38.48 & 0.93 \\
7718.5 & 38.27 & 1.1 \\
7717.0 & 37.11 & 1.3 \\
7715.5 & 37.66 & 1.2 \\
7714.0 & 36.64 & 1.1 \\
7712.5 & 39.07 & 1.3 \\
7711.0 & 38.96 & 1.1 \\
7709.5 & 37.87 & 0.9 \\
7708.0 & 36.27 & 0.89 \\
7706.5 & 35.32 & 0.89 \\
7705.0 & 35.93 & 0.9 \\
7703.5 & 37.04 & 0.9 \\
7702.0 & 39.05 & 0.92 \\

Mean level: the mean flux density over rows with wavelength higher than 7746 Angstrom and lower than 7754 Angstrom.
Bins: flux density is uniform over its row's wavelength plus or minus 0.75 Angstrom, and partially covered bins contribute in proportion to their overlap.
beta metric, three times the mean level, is 111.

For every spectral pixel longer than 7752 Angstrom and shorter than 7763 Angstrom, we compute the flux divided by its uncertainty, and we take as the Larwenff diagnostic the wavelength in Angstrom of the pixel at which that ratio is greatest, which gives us 7756.0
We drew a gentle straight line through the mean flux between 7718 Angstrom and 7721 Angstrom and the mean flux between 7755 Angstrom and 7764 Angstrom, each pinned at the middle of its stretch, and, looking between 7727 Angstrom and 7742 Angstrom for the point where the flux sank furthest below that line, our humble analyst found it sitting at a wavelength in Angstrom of 7727.5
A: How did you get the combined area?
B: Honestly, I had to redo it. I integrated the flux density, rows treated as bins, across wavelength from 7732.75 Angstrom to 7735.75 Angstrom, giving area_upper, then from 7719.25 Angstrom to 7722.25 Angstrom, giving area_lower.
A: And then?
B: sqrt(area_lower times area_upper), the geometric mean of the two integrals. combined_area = 115.9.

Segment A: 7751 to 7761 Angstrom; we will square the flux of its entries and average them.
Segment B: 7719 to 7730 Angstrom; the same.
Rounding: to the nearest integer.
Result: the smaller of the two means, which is 1435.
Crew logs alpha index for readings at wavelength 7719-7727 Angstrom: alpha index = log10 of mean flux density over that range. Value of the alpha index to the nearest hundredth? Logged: 1.58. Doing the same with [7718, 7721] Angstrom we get 1.58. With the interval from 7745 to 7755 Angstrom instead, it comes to 1.57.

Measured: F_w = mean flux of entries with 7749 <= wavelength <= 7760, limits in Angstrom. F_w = 37.6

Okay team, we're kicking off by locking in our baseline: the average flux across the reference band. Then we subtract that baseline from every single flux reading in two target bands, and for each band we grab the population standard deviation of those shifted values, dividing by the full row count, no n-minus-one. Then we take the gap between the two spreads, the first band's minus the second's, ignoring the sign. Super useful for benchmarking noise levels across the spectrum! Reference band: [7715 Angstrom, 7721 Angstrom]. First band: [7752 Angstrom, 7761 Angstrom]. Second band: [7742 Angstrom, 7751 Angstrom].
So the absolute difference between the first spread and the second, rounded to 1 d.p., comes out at 0.8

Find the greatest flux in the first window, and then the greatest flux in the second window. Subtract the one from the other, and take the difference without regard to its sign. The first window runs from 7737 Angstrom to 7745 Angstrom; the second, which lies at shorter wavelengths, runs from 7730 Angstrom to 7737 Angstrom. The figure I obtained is 0.29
